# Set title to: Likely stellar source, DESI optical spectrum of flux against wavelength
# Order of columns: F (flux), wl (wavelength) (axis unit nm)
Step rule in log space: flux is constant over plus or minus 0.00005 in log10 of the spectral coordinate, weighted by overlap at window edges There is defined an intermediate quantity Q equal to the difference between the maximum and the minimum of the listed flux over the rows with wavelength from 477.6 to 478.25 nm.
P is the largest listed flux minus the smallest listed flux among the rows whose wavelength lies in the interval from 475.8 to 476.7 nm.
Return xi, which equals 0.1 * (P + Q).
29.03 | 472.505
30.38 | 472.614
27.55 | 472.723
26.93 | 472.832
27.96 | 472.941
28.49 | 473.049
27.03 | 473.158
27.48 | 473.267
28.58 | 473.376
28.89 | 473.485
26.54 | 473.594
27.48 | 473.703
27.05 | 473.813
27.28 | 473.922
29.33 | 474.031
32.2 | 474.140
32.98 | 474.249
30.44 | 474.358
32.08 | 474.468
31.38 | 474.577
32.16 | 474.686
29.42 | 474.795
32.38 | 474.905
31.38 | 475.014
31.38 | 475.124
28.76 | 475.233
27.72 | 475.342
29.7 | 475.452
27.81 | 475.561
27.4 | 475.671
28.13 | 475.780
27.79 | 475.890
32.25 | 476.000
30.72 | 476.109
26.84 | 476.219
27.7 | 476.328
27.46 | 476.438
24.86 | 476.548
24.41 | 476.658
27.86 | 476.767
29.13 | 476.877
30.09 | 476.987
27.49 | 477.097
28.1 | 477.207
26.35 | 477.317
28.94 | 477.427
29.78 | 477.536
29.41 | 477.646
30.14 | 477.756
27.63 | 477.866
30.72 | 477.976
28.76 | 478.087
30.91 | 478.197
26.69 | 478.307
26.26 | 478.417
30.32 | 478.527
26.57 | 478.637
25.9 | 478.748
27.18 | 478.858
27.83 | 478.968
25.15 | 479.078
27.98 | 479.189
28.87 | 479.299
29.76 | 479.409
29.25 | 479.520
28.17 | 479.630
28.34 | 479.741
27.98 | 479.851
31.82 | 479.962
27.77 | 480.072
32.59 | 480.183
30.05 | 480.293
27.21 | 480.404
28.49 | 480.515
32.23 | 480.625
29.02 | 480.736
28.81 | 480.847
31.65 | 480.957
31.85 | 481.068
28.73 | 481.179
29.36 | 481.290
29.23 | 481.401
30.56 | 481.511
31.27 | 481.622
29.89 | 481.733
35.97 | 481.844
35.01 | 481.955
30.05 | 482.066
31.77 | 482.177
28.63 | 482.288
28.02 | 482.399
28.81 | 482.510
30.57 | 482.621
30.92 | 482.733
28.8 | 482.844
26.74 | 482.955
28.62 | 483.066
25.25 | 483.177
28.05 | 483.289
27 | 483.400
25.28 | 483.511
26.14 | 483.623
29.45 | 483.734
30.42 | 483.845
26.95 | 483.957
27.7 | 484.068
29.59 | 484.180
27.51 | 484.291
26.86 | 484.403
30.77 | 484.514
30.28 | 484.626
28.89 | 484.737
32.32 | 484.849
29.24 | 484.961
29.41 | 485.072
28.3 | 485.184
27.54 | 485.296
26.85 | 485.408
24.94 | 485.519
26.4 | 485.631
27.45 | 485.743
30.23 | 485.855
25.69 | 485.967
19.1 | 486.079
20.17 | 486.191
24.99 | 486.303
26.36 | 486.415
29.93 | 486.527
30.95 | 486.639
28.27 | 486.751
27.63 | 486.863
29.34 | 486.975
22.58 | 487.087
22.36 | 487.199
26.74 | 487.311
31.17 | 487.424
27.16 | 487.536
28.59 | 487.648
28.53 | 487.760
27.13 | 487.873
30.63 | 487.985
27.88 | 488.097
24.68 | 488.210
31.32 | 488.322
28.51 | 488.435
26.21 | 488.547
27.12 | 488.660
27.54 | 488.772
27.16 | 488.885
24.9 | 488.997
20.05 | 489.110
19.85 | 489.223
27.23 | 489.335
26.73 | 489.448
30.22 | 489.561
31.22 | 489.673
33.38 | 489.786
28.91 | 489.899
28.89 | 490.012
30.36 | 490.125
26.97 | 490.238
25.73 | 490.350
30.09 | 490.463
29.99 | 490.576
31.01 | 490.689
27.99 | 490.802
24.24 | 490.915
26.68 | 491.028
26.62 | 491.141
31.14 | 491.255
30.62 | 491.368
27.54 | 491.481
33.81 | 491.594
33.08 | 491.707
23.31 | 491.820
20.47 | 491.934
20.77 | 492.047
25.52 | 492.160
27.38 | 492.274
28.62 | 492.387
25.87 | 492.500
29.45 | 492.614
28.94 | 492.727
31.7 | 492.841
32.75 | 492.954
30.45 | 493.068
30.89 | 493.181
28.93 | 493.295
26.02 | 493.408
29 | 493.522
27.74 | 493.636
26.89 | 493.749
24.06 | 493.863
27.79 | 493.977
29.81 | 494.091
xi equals 1.11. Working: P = 7.8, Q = 3.3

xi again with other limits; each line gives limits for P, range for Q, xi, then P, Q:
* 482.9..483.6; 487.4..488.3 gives 0.99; 3.4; 6.5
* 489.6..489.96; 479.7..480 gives 0.83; 4.5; 3.8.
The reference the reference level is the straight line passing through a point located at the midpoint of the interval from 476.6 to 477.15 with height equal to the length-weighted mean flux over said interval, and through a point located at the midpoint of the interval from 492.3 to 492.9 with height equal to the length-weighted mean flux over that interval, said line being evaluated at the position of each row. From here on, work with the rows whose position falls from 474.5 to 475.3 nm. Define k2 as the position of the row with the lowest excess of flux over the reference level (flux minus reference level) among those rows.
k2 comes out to 475.233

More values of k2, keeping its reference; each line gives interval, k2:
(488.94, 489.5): 489.223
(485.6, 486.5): 486.079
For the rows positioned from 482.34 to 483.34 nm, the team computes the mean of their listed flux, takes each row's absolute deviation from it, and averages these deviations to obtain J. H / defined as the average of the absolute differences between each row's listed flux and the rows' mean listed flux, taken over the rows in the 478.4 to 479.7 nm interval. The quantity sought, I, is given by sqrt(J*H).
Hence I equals 1.3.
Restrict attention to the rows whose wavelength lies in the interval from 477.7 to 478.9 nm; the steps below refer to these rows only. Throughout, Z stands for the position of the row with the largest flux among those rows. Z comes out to 478.197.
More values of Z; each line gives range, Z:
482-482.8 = 482.177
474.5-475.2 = 474.905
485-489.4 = 488.322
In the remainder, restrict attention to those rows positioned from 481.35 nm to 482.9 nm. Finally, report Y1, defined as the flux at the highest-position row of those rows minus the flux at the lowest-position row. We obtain 0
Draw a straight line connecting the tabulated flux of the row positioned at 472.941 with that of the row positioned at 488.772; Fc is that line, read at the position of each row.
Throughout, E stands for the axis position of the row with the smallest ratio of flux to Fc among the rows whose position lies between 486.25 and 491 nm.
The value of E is 489.223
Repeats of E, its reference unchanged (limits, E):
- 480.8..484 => 483.177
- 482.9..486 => 485.519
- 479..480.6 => 479.078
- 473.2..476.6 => 476.548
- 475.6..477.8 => 476.658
